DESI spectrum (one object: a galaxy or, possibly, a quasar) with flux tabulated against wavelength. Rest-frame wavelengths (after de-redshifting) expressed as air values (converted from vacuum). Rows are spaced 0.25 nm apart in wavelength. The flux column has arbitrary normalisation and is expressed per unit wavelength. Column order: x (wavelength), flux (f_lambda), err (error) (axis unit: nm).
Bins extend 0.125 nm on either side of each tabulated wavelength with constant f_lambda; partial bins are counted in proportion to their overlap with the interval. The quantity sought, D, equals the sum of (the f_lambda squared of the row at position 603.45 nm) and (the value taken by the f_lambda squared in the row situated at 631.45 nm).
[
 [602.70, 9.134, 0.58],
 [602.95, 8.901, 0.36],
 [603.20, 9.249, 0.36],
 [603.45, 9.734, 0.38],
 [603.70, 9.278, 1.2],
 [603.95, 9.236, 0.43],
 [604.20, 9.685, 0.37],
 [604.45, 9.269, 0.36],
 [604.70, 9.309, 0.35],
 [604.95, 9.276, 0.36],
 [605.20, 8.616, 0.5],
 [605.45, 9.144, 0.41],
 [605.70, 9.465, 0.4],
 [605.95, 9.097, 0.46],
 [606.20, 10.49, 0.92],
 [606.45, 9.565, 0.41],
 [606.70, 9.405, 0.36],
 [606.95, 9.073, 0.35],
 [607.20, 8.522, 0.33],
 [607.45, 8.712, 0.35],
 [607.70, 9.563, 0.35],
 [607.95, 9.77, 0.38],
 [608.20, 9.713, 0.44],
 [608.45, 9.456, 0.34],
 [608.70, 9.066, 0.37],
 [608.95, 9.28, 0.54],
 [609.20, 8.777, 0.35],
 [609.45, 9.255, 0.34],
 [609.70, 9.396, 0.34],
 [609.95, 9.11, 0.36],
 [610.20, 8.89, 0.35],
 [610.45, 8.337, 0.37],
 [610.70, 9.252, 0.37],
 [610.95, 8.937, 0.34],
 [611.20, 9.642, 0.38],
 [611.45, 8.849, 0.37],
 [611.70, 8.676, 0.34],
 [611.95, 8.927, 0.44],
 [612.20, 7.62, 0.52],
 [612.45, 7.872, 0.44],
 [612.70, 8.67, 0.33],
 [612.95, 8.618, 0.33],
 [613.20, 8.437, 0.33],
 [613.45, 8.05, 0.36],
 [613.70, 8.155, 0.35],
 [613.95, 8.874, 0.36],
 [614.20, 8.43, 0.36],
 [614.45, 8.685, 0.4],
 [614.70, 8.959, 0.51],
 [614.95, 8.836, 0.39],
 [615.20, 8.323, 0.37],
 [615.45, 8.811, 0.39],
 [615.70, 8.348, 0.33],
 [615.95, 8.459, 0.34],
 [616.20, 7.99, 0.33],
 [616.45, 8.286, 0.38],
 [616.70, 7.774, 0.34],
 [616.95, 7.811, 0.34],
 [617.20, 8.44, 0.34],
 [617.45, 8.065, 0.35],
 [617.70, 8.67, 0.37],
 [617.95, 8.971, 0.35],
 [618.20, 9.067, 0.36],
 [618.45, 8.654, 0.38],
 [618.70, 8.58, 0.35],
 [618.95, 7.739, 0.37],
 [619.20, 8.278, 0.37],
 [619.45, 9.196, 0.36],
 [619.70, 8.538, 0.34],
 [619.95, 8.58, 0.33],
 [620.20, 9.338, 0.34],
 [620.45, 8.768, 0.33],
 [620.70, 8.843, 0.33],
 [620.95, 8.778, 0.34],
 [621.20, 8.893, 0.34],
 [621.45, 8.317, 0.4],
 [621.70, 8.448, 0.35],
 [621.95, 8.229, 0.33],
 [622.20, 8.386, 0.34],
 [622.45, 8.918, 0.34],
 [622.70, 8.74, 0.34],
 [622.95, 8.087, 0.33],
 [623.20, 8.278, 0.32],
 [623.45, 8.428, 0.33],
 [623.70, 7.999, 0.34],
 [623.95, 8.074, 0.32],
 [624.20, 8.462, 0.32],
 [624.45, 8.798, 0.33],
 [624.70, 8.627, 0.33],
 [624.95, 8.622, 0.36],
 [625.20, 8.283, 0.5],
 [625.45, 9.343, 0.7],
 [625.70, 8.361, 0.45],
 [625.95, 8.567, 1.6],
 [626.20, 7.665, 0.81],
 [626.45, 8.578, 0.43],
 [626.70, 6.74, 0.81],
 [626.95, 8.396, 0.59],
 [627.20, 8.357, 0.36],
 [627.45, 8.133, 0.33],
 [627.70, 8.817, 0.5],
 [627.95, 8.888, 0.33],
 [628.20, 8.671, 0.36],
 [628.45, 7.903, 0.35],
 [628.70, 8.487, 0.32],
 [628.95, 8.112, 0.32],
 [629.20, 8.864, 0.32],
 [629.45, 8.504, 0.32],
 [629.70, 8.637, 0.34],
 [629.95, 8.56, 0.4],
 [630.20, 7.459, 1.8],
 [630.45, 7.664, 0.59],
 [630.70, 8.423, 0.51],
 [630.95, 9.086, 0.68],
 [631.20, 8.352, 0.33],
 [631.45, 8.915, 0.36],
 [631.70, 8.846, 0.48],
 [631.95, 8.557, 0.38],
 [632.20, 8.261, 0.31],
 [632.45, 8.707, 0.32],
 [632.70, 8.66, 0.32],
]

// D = 174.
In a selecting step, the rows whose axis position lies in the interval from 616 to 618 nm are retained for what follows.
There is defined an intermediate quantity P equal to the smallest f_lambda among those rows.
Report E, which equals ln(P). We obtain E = 2.05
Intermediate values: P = 7.774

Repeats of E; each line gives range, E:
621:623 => 2.09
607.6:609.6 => 2.17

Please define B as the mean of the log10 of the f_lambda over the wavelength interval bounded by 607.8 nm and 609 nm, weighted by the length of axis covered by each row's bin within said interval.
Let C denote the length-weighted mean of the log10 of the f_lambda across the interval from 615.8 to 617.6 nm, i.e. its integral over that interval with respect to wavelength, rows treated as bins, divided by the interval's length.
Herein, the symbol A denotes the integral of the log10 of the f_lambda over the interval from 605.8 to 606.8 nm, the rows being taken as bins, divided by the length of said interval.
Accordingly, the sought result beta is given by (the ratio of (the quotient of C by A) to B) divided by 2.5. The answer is 0.38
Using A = 0.98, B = 0.976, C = 0.91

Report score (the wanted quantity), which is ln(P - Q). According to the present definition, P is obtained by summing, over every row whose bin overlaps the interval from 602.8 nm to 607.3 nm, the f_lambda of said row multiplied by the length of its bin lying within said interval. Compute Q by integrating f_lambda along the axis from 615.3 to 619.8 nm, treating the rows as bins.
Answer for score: 1.4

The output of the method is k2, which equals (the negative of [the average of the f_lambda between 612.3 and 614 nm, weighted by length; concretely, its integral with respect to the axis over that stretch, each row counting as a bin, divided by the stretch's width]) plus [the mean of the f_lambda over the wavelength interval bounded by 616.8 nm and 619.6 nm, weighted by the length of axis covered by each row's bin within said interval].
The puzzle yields 0.1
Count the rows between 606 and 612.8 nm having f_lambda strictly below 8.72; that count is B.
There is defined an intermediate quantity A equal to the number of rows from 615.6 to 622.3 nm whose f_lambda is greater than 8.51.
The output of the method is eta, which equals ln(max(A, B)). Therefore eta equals 2.6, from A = 13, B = 7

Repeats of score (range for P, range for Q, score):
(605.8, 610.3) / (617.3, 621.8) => 1.1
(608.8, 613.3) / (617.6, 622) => 0.4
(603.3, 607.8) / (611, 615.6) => 0.9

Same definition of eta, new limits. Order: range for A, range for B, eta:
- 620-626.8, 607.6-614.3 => 2.6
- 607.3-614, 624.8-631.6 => 3.0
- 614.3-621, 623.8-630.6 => 3.1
